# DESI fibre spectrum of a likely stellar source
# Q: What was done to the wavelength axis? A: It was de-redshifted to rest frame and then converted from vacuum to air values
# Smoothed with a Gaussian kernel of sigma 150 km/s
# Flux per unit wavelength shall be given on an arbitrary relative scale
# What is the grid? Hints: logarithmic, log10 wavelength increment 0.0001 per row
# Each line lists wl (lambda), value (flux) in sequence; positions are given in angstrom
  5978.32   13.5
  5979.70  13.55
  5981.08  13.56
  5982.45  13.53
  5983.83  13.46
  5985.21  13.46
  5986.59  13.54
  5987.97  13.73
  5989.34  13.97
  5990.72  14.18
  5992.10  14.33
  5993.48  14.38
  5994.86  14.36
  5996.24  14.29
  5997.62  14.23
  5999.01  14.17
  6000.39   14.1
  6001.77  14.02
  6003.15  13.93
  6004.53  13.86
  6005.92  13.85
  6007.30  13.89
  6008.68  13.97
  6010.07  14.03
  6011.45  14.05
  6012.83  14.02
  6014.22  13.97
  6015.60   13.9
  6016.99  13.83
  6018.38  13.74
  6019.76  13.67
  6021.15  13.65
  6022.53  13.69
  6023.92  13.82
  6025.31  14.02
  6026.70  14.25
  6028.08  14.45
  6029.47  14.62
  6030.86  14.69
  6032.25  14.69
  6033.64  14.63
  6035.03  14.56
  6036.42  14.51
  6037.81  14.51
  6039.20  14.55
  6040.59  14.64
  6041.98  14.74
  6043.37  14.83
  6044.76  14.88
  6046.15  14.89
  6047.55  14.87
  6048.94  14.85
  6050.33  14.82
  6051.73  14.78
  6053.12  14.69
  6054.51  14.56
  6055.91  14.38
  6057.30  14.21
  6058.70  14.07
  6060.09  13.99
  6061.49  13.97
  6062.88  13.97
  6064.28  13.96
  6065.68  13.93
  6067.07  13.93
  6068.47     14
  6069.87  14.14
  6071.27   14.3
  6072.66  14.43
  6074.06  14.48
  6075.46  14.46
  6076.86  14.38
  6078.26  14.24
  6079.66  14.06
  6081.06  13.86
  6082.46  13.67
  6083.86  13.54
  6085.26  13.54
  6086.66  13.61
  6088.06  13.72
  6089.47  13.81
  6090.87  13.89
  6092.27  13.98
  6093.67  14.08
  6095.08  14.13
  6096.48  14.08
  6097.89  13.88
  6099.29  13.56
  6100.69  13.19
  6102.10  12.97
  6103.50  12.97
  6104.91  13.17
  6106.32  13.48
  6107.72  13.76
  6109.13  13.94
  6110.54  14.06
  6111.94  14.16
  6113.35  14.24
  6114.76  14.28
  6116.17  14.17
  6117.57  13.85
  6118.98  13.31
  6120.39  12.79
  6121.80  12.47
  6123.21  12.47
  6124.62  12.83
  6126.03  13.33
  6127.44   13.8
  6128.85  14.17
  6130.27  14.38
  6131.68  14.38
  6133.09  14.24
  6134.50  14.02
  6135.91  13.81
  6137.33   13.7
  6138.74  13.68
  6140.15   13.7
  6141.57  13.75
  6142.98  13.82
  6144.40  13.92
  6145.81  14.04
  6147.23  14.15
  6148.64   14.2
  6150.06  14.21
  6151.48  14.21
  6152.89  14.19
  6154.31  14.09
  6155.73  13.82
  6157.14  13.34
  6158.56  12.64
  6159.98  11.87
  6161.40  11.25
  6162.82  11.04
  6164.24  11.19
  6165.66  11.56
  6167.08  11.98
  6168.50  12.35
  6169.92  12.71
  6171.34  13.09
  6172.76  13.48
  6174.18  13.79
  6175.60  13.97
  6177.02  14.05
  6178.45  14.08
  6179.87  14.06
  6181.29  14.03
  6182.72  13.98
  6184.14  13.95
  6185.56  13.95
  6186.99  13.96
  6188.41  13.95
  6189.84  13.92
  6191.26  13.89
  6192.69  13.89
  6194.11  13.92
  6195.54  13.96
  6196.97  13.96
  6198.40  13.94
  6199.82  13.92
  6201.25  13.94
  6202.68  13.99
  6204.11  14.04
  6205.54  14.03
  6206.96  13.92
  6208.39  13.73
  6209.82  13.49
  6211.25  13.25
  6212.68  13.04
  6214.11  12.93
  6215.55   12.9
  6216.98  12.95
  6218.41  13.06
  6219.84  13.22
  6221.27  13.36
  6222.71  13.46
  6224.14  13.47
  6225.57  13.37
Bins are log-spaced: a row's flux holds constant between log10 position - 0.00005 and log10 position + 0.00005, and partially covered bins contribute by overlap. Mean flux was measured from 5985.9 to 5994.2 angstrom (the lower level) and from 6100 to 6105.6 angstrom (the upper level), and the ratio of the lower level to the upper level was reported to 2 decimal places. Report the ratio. 1.07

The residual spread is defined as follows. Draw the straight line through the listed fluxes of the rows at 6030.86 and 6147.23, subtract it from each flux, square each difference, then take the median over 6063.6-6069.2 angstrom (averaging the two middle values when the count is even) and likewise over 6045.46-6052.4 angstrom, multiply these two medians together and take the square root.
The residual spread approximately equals 0.14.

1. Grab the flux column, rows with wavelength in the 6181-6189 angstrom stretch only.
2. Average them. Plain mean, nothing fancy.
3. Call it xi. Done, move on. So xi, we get 14.0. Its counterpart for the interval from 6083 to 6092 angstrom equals 13.7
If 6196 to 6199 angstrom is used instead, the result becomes 13.9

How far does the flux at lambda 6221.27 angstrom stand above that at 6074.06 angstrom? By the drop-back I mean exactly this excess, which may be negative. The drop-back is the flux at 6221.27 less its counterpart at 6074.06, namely -1.1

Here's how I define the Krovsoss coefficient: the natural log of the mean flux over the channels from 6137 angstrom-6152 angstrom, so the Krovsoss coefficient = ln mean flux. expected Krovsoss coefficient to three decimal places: 2.635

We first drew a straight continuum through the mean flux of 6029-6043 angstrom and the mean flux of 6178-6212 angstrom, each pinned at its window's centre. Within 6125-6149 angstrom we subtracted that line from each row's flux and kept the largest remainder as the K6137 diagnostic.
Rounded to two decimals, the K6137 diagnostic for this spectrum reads 0.19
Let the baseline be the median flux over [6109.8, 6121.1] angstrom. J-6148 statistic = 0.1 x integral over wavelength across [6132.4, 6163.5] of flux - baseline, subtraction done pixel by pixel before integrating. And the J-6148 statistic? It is -1.8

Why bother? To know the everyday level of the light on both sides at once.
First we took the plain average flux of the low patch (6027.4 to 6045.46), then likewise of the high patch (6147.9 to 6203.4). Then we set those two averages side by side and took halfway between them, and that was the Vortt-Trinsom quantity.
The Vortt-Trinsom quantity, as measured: 14.0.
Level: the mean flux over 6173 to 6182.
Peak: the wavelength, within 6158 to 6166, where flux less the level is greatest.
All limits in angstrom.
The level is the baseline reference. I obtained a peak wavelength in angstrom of 6158.56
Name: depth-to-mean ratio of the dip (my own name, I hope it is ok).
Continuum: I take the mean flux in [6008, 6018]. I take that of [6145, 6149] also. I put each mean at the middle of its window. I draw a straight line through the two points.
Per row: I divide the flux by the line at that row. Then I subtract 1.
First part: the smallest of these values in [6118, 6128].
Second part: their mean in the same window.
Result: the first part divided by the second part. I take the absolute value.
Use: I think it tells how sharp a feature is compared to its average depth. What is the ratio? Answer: 1.5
